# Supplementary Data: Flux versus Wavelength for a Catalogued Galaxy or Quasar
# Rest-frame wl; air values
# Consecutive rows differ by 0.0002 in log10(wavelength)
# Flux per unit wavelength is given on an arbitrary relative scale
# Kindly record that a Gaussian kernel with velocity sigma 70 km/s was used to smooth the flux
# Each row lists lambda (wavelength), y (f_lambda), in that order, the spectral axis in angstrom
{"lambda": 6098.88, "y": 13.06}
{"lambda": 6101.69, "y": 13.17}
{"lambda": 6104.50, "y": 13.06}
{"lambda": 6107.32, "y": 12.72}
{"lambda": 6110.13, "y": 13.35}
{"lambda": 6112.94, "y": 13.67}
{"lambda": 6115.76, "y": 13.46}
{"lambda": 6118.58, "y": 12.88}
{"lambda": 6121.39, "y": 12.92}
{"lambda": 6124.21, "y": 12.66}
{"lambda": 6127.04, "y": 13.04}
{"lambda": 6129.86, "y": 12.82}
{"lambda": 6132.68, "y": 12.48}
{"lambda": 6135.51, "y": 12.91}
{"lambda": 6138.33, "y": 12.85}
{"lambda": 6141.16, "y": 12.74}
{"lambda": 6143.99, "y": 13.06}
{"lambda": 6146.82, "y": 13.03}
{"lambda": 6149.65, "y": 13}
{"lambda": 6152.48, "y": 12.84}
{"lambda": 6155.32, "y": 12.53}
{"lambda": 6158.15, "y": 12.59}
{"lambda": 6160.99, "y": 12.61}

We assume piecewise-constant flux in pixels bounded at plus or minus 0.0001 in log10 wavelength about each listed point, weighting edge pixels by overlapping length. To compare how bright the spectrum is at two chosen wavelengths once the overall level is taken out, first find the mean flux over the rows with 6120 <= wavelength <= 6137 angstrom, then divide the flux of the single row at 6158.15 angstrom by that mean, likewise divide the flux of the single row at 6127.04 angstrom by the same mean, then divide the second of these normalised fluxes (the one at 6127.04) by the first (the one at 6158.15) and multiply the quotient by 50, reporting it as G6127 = 51.8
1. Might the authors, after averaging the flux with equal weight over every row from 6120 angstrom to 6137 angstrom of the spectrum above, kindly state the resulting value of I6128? 12.8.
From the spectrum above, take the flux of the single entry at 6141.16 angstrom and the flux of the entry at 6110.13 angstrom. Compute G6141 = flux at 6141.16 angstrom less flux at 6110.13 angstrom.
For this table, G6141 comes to -0.61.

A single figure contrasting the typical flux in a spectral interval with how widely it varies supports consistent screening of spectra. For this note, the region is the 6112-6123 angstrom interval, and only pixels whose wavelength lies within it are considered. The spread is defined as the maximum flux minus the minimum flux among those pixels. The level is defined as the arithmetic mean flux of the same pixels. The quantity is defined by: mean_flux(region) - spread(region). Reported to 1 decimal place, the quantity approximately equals 12.4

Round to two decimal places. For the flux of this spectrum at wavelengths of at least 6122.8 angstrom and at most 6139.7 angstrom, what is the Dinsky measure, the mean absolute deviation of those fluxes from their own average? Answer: 0.15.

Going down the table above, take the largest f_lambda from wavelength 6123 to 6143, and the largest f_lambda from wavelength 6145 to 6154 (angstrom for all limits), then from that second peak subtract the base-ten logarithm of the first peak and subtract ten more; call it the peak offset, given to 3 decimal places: 1.915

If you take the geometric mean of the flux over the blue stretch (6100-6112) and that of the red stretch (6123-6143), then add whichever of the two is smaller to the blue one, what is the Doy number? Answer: 25.9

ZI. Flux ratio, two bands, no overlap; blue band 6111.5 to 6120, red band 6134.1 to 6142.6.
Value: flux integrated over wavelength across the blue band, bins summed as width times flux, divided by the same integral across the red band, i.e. 1.04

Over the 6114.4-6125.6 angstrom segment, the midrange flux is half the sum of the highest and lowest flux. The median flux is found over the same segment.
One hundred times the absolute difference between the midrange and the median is 16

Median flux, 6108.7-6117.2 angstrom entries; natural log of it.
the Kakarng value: 2.600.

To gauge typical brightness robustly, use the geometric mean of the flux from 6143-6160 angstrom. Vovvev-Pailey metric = 12.84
